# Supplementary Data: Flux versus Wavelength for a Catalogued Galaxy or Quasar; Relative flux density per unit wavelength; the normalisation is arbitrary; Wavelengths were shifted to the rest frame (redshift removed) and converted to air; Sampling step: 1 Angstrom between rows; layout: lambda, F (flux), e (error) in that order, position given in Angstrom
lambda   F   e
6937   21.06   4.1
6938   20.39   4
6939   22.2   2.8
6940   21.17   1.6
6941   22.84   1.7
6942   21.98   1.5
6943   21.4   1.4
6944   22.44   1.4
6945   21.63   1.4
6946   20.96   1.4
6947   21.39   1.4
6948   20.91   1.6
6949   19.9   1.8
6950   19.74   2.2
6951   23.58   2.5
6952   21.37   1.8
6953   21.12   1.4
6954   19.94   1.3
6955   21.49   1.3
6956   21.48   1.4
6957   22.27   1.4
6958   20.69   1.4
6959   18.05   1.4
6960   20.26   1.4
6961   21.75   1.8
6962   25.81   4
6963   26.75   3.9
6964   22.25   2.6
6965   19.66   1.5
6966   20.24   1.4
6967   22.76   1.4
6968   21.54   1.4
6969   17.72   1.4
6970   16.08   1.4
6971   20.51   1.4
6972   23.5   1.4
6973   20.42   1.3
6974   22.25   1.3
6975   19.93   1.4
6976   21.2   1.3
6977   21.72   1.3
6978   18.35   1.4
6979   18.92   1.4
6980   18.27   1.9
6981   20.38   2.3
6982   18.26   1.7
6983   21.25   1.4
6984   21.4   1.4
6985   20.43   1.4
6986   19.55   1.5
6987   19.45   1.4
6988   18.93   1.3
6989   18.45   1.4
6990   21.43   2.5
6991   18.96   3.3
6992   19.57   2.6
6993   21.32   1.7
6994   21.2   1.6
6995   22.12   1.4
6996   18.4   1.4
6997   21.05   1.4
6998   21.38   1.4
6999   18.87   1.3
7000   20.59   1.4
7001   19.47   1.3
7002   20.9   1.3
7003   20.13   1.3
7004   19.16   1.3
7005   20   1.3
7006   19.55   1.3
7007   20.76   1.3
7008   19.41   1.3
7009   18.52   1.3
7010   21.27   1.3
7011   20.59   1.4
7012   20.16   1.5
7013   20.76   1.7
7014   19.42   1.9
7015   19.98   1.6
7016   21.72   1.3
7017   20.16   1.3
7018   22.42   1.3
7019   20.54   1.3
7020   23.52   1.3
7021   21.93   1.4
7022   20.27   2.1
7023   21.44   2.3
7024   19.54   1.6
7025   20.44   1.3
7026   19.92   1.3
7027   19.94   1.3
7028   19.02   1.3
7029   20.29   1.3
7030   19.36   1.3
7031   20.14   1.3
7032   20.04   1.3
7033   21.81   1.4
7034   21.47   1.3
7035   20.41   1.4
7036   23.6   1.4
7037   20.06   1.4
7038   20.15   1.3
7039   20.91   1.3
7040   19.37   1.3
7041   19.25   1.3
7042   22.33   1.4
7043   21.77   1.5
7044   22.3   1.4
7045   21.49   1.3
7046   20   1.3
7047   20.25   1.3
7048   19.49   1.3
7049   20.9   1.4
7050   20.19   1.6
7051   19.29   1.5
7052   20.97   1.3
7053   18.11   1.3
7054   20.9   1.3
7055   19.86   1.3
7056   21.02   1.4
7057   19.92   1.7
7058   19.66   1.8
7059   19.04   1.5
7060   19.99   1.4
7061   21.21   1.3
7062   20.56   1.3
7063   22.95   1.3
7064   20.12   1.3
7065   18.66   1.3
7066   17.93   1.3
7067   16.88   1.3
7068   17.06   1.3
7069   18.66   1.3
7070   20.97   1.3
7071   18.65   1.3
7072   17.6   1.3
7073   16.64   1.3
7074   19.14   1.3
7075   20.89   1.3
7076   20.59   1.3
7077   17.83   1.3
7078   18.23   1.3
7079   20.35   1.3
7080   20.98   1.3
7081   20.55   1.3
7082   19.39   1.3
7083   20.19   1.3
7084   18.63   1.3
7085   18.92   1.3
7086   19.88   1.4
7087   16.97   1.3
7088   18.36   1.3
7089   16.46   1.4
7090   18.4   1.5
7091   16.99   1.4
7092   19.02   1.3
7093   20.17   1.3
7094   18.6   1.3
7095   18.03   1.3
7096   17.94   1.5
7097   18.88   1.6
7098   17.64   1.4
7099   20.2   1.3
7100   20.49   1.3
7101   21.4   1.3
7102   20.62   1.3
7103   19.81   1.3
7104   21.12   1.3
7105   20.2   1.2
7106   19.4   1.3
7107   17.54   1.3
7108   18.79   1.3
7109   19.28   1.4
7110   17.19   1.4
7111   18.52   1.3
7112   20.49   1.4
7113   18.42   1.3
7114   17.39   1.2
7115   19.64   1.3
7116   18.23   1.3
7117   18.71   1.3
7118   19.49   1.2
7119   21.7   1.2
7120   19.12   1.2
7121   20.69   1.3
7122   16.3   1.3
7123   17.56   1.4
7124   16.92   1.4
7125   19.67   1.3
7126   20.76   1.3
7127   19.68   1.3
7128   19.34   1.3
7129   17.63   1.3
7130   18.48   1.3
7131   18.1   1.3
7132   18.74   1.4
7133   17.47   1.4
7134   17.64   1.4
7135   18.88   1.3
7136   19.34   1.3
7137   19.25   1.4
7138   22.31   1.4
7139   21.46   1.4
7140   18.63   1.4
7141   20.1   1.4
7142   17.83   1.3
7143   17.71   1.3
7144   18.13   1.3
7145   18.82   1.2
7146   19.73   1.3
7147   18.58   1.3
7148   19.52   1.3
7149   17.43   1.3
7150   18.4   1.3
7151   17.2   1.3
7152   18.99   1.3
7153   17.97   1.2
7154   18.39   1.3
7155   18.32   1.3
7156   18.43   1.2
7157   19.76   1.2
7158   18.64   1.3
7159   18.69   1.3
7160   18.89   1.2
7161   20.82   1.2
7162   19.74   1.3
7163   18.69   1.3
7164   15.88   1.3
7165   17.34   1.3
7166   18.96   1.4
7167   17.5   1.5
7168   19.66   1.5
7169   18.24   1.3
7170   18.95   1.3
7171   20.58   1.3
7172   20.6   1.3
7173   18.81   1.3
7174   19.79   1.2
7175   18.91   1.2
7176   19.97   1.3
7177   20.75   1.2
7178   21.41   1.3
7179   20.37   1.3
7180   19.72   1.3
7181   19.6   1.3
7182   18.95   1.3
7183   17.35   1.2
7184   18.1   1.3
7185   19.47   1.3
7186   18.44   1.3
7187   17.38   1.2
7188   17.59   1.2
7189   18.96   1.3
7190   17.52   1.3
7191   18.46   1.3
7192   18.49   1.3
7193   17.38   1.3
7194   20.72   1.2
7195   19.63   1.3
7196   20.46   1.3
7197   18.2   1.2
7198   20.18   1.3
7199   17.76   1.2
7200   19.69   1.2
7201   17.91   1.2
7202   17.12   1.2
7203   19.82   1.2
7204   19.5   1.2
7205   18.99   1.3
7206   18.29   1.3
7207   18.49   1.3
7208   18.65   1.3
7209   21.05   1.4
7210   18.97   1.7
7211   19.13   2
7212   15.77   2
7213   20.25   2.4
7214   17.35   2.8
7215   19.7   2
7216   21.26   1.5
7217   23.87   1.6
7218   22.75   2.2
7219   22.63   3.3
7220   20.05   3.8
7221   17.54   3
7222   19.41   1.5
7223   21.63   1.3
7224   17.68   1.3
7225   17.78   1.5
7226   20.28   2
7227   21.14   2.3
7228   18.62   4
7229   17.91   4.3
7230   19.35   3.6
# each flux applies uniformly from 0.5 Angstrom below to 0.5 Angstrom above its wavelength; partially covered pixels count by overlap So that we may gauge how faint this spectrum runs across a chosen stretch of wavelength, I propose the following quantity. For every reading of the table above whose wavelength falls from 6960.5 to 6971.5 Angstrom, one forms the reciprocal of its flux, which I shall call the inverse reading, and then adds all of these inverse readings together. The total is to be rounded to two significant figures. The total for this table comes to 0.53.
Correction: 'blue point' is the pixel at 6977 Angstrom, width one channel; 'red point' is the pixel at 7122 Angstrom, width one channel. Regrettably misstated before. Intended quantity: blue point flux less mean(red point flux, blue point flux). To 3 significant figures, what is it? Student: 2.71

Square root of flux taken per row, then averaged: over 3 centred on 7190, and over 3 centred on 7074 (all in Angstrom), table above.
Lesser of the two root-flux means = 4.28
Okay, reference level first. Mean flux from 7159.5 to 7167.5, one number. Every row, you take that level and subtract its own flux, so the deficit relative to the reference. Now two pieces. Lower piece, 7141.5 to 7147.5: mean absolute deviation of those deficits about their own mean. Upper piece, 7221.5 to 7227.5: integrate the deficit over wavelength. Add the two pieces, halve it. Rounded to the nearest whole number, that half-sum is -3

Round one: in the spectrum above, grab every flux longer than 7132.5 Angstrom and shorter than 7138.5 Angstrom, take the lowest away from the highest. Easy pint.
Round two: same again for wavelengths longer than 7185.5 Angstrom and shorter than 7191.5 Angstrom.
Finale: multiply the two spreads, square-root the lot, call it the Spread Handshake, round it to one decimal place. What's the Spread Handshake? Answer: 2.8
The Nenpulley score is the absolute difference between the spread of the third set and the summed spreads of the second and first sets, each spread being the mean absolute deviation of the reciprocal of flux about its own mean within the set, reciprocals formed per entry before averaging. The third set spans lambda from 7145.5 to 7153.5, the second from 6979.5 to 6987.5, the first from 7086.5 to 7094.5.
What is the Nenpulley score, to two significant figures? 0.0035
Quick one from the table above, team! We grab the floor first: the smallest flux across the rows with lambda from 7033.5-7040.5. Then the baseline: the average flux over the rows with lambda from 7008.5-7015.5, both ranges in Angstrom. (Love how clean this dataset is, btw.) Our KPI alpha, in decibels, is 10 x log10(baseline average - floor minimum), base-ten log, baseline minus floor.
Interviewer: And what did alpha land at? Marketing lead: -1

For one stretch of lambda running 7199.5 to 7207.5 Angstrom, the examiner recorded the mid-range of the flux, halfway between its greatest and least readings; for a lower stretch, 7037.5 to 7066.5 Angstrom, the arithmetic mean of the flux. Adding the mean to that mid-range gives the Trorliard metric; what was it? 38.8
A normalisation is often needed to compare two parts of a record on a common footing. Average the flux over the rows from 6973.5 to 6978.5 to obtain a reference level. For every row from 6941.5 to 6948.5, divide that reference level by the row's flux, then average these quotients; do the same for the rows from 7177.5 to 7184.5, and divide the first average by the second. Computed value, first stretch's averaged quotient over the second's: 0.90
